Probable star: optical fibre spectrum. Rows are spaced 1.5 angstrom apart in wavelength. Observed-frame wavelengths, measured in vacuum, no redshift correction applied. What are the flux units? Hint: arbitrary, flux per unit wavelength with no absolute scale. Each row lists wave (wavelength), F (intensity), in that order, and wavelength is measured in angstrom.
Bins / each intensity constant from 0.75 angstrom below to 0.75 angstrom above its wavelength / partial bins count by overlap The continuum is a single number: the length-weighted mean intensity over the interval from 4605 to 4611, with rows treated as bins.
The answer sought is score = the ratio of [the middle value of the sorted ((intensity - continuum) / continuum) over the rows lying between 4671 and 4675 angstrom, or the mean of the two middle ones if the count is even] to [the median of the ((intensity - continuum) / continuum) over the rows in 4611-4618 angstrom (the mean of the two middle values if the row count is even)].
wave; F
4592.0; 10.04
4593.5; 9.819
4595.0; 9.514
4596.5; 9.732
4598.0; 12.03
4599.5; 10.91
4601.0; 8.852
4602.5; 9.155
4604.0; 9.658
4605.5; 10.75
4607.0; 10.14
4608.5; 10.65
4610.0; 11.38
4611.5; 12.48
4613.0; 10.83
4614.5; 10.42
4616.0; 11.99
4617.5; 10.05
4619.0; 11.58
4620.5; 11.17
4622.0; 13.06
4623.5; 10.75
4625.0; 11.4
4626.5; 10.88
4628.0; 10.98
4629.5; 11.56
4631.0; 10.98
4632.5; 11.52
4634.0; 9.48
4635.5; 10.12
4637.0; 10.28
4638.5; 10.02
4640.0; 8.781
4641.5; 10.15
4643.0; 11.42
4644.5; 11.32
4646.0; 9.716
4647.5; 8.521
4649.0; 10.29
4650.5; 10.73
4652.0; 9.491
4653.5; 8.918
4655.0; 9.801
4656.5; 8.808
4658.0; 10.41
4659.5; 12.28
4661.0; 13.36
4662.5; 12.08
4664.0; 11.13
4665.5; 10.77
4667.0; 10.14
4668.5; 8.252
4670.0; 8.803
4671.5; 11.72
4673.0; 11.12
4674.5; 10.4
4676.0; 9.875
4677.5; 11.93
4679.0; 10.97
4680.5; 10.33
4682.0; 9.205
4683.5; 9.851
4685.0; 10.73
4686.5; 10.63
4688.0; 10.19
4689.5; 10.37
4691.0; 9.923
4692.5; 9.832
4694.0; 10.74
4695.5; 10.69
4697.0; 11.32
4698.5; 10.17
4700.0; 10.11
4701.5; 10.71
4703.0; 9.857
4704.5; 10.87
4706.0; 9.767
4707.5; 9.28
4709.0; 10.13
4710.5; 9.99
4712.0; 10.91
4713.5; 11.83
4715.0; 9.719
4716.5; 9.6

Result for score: 11.4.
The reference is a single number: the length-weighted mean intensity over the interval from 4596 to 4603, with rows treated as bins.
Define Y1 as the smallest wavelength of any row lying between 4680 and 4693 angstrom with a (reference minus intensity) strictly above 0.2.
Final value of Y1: 4682.0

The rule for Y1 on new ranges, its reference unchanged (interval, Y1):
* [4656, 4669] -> 4656.5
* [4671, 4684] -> 4676.0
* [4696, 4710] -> 4703.0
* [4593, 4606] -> 4593.5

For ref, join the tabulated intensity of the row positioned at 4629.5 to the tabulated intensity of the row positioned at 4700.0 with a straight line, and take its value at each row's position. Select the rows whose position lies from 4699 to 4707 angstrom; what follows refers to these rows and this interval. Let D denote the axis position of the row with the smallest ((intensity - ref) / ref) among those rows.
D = 4706.0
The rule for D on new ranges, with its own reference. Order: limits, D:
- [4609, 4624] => 4617.5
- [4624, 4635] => 4634.0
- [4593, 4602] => 4601.0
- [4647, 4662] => 4647.5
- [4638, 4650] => 4647.5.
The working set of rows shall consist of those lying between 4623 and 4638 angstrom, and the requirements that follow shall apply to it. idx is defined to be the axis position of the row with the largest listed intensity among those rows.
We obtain 4629.5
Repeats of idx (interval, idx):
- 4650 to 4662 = 4661.0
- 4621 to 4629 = 4622.0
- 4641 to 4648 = 4643.0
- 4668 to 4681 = 4677.5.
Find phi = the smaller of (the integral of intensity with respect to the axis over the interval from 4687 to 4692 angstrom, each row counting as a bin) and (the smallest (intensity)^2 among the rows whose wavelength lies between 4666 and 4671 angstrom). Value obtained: 51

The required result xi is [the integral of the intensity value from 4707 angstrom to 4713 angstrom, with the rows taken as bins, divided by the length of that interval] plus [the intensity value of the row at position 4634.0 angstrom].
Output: 19.7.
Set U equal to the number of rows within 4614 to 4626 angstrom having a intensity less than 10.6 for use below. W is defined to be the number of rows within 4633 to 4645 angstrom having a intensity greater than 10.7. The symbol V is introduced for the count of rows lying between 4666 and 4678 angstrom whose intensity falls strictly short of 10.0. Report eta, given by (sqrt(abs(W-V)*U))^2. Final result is 2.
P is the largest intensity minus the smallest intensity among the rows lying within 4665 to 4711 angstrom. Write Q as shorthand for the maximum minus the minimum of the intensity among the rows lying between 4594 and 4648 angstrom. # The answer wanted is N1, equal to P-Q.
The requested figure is -0.9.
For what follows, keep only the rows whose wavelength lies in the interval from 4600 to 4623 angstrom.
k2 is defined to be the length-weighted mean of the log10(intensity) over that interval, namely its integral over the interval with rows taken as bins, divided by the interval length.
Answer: 1.03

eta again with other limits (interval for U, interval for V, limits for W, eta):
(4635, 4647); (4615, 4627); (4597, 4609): 18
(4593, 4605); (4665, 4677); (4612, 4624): 18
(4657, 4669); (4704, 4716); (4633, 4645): 6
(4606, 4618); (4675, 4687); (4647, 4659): 6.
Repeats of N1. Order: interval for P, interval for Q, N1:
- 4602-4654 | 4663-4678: 0.9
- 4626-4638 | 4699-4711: 0.5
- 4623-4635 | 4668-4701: -1.6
